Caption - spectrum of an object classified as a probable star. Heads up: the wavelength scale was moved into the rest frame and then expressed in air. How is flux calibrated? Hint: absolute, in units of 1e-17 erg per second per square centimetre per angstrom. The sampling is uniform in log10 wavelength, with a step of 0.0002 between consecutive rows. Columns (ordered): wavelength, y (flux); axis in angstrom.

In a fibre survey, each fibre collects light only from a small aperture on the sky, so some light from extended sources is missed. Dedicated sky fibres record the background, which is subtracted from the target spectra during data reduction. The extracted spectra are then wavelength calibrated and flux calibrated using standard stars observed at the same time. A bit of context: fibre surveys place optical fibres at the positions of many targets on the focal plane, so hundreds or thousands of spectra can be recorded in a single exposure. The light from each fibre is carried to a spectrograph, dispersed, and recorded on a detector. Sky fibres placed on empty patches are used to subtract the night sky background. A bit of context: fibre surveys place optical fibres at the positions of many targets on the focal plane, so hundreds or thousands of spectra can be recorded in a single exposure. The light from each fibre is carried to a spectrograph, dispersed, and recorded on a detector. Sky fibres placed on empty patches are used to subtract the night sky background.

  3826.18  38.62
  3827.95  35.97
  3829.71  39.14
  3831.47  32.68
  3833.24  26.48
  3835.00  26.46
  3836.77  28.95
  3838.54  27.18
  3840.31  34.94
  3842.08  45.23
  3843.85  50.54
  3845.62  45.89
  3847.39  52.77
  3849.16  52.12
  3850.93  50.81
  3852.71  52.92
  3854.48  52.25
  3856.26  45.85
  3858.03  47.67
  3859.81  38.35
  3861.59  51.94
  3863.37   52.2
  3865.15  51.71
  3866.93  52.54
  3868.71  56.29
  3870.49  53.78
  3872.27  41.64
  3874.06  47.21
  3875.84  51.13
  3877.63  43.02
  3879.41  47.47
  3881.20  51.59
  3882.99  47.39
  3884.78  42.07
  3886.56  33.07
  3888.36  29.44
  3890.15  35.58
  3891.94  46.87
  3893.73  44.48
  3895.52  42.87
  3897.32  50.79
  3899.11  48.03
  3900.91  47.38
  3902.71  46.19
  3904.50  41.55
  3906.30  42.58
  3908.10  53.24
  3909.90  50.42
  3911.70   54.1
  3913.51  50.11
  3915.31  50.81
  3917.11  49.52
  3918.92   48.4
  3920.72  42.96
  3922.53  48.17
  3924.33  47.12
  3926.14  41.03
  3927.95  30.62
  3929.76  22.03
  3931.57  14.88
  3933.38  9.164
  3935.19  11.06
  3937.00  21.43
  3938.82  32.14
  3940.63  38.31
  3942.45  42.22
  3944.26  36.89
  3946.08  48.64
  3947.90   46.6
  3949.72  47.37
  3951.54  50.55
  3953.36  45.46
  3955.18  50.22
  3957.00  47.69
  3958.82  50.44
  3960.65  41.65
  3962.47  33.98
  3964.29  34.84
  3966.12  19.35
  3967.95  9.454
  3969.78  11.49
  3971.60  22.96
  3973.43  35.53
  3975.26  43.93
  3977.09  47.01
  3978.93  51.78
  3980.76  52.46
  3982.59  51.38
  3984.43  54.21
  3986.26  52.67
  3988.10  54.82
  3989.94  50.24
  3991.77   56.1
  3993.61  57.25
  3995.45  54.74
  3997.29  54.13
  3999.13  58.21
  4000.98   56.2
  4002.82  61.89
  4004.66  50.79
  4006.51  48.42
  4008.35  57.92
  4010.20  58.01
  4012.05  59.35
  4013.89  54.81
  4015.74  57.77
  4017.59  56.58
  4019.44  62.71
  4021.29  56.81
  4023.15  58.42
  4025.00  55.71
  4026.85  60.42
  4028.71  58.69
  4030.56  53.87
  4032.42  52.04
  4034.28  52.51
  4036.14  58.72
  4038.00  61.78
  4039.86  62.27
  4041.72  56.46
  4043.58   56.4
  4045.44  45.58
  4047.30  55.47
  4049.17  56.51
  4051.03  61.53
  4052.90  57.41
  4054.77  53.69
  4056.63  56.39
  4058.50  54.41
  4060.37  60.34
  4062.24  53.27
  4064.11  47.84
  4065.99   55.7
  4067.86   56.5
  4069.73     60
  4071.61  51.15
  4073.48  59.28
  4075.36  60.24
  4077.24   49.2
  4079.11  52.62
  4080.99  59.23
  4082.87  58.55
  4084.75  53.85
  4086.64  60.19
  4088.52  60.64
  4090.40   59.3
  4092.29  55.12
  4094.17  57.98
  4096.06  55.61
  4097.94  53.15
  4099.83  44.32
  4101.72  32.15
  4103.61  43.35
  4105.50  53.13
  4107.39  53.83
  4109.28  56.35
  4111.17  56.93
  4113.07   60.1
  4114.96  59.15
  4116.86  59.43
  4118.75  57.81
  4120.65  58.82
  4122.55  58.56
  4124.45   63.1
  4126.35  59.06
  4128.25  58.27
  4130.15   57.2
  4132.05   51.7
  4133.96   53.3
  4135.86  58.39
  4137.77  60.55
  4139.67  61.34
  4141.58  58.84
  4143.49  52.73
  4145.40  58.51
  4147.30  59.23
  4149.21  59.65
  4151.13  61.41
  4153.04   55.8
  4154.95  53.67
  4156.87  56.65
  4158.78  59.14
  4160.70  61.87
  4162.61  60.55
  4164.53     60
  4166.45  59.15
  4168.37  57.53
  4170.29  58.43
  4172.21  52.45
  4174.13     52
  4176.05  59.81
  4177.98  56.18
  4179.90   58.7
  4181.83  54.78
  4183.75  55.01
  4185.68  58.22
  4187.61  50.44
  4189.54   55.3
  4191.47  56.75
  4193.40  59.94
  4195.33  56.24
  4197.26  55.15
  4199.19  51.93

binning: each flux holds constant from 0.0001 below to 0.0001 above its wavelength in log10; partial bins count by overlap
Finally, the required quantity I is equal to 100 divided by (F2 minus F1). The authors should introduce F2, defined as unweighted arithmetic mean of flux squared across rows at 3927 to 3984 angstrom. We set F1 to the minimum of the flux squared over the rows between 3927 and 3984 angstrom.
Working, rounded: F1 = 84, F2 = 1464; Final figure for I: 0.07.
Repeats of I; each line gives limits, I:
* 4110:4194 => 0.13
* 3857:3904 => 0.08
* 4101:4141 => 0.05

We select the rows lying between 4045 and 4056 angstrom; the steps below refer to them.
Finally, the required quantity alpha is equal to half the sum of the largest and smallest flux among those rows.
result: 54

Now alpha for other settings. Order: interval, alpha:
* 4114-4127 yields 60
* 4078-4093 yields 57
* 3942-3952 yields 44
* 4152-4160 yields 56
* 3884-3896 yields 38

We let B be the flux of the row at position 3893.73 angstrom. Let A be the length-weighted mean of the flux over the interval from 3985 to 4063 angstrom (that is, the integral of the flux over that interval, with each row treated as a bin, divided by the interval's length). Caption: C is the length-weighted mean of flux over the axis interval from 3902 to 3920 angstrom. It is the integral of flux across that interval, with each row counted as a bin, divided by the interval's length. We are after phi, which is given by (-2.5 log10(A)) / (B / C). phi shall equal -4.8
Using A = 56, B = 44.48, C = 49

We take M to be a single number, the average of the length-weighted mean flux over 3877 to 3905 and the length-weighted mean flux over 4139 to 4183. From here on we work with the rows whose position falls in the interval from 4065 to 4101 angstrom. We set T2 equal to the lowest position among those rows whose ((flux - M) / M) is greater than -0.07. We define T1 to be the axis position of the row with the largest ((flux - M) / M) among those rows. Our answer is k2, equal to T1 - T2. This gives 22.5 angstrom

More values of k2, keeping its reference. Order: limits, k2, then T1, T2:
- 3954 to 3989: 32.9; 3988.10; 3955.18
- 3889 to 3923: 14.4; 3911.70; 3897.32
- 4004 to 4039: 14.8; 4019.44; 4004.66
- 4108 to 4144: 15.2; 4124.45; 4109.28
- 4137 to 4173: 22.9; 4160.70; 4137.77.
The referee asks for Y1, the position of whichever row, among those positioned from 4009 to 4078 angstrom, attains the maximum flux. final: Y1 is 4019.44 angstrom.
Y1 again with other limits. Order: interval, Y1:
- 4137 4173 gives 4160.70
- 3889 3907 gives 3897.32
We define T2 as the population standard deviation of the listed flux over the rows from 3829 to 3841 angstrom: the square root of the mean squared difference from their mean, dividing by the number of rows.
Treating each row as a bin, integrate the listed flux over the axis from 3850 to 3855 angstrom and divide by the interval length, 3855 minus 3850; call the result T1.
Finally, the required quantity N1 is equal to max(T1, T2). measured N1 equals 52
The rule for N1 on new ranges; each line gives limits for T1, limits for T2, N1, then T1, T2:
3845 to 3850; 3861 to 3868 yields 51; 51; 0.3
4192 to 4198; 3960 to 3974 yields 57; 57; 11.3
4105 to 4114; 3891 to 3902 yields 56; 56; 2.5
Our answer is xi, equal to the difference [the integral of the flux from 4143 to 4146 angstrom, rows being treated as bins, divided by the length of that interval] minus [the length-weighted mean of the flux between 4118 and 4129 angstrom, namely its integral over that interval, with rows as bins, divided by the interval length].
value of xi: -4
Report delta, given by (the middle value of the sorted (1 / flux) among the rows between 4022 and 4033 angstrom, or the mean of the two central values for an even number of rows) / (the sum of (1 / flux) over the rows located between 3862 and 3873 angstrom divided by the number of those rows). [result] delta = 0.89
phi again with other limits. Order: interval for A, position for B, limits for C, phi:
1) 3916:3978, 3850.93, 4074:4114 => -4.1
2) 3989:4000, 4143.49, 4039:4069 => -4.6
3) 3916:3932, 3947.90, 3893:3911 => -4.0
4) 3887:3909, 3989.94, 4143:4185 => -4.7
